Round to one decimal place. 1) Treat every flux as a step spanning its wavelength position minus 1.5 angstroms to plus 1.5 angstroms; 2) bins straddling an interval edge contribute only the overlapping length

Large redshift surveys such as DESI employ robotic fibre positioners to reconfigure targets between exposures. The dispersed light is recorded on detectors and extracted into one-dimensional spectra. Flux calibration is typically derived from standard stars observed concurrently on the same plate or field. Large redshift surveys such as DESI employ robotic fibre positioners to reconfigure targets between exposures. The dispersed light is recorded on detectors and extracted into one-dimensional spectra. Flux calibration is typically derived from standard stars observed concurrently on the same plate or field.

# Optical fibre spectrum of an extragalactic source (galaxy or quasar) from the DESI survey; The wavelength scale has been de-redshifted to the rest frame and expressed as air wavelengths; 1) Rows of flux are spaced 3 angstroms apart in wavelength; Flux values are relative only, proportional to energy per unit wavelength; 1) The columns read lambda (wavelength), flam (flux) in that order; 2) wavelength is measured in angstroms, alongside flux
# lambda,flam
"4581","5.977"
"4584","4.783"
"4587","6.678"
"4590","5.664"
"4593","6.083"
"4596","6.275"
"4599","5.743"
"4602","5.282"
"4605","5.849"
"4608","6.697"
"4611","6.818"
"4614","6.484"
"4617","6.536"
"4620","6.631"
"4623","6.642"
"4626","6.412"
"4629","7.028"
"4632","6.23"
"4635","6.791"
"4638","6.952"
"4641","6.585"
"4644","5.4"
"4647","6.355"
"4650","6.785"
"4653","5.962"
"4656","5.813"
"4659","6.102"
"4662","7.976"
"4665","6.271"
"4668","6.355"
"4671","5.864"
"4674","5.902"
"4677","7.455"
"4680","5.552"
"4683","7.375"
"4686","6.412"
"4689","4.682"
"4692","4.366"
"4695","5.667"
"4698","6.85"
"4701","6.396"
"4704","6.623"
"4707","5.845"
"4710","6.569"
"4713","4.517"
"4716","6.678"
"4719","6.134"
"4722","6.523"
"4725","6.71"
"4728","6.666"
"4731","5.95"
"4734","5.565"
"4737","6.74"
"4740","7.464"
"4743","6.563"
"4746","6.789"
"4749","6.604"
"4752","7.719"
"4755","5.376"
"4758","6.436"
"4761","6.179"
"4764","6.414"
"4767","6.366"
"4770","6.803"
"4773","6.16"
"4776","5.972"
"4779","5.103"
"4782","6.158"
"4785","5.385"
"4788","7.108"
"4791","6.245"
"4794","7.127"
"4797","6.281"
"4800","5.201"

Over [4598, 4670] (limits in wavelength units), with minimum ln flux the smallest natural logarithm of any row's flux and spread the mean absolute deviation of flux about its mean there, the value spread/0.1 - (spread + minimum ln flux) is 2.1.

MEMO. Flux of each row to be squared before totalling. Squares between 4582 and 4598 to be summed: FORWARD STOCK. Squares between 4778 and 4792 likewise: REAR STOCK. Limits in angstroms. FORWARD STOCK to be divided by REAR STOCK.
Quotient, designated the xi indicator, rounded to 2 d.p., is 0.96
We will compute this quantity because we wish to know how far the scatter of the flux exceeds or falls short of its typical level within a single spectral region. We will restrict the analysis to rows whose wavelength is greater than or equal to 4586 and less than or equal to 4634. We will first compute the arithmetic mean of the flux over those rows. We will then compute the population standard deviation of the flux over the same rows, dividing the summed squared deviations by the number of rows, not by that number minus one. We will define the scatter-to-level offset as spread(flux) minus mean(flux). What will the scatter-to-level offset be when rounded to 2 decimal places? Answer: -5.85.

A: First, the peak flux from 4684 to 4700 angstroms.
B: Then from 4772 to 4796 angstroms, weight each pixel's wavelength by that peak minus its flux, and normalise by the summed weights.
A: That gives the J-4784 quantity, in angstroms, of 4779.9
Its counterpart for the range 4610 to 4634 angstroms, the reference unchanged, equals 4622.8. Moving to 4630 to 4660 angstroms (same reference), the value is 4648.6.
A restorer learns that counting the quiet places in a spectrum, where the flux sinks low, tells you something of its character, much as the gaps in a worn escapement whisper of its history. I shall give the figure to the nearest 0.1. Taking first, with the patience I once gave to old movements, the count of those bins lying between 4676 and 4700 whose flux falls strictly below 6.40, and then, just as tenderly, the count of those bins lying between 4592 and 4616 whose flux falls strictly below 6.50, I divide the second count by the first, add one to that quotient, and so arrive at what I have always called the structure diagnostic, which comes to 2.5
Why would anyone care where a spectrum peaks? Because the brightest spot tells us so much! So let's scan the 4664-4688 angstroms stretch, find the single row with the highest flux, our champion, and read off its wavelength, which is 4677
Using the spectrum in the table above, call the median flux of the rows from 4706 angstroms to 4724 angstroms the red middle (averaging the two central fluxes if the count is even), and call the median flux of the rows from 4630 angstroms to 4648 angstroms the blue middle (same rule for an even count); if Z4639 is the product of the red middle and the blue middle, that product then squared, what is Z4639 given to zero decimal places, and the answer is 1677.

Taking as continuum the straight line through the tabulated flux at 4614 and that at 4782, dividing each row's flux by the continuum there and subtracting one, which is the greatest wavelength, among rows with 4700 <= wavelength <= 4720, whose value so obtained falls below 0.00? 4719 angstroms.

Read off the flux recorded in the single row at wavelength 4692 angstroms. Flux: 4.366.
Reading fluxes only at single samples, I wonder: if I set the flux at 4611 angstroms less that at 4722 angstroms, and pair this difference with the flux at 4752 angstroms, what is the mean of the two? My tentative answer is 4.0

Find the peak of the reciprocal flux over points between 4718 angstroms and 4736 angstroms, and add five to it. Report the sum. 5.180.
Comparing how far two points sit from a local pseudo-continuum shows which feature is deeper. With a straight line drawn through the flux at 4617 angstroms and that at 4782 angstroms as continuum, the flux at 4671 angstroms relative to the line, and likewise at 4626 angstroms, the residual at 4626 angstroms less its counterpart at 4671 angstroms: 0.4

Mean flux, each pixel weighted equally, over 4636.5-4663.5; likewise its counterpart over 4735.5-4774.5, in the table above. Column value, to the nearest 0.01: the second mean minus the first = 0.15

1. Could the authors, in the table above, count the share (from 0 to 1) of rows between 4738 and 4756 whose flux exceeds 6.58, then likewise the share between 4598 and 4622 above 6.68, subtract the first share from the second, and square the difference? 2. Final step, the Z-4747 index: 0.174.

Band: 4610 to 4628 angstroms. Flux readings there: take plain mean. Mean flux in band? 6.59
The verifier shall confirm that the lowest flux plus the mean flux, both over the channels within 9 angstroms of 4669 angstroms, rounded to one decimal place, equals 12.5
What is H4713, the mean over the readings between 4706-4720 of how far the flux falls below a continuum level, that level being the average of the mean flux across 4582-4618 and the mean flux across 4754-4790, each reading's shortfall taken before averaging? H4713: 0.15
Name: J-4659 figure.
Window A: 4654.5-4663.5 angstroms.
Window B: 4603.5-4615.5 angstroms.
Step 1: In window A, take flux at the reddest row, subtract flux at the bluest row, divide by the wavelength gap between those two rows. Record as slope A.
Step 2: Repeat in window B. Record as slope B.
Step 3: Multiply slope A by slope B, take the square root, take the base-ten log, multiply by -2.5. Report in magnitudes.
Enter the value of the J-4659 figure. 2.0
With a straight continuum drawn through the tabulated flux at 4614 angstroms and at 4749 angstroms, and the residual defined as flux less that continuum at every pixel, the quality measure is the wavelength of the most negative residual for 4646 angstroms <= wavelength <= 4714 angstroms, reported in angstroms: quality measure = 4692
